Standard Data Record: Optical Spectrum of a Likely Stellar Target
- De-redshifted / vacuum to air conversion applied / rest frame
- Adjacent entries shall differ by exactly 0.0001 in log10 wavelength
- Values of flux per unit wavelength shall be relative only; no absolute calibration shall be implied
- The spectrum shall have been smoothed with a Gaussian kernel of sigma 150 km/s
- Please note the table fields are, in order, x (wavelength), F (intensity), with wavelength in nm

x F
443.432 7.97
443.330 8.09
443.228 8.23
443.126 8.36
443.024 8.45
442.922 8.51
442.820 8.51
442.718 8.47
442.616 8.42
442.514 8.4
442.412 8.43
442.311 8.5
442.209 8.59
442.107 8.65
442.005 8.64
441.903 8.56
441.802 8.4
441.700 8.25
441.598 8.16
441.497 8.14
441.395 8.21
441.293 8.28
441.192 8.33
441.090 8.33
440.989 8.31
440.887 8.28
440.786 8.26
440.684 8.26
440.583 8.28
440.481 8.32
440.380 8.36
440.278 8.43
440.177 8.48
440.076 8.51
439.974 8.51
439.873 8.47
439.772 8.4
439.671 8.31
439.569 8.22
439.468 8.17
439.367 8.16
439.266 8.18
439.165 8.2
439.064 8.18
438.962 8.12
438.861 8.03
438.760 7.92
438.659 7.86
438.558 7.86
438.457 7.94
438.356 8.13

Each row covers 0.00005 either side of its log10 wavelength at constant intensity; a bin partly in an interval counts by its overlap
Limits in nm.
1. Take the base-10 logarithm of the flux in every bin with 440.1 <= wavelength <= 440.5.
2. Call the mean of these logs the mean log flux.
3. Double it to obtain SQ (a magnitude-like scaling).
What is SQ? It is 1.85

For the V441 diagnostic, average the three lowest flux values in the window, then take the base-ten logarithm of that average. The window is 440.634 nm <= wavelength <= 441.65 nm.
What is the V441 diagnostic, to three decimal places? 0.912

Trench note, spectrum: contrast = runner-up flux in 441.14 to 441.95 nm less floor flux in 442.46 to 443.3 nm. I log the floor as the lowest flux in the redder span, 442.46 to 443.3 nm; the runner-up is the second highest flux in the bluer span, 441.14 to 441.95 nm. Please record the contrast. 0.17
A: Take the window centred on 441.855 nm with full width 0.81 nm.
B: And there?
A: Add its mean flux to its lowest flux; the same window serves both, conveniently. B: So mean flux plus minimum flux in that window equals 16.6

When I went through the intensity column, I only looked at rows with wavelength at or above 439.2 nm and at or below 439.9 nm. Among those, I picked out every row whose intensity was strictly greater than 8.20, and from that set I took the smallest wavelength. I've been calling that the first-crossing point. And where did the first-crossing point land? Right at 439.569 nm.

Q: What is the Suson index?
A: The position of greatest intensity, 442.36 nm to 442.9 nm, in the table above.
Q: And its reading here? 442.820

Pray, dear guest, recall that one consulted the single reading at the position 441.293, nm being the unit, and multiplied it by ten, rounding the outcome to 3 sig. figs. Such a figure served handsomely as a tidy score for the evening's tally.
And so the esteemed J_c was 82.8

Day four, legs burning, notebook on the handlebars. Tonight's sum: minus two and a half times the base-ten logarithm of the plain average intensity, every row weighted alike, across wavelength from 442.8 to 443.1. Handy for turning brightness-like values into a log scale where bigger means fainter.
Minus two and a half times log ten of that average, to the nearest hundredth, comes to -2.32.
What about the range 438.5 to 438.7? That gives -2.24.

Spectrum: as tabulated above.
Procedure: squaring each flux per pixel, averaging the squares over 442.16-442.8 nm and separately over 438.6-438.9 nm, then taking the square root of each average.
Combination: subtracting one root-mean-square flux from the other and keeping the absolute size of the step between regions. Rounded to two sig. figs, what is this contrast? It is 0.53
